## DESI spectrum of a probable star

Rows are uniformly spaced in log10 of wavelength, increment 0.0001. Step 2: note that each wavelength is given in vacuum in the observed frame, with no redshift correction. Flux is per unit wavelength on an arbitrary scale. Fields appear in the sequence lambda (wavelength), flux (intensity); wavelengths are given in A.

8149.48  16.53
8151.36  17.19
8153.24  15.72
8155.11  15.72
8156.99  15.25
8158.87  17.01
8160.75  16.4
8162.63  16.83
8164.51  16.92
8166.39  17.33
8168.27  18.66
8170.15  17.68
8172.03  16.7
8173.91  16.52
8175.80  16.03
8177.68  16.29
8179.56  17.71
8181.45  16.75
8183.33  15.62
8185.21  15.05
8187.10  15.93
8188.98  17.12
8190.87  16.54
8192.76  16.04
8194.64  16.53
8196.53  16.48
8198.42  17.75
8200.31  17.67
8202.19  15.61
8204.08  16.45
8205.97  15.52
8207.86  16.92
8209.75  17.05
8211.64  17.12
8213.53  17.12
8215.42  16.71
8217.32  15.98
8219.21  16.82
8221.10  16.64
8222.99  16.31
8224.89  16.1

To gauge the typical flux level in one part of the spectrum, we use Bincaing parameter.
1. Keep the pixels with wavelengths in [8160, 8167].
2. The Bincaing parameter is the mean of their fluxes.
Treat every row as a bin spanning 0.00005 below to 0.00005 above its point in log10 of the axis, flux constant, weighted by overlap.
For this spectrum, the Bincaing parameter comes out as 16.9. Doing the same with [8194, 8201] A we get 17.1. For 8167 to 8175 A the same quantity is 17.4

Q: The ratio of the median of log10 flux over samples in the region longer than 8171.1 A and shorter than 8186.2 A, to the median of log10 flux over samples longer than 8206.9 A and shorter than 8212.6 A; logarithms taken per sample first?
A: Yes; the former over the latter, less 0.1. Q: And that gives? 0.886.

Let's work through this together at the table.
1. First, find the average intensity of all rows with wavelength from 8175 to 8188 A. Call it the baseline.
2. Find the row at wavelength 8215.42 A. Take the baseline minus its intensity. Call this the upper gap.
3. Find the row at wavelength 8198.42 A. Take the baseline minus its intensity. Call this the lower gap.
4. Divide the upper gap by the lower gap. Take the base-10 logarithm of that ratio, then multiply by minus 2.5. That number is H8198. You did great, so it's 1.2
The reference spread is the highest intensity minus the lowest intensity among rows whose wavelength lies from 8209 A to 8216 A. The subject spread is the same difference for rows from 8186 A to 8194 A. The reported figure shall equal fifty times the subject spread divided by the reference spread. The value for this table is 145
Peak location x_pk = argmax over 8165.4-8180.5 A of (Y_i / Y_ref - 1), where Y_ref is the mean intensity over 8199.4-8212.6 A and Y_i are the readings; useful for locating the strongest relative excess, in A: 8168.27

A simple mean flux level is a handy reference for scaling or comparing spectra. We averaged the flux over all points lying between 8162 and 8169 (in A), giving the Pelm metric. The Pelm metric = 17.4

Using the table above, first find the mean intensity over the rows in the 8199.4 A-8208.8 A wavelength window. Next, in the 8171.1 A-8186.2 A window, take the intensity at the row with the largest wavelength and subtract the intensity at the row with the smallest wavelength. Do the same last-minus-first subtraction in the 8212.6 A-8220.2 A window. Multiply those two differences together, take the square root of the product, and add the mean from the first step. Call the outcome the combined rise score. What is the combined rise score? 17.1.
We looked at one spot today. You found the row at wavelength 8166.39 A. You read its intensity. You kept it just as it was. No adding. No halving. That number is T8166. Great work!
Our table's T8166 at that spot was 17.33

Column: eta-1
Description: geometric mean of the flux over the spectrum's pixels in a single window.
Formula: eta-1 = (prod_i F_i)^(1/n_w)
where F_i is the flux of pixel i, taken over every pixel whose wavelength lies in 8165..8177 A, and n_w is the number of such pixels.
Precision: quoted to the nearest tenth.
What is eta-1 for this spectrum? 17.1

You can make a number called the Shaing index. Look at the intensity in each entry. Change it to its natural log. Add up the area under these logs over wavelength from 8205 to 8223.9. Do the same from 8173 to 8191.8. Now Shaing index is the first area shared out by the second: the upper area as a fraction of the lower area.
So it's 1.01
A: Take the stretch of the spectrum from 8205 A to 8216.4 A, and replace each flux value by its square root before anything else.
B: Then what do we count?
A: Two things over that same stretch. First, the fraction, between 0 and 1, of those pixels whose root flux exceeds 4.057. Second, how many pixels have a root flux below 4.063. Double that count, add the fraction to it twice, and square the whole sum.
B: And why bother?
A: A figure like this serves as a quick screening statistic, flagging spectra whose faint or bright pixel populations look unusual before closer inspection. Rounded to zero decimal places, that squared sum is 13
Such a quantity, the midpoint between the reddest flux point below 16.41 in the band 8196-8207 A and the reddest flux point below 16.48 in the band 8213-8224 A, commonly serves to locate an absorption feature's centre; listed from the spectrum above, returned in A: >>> 8214.5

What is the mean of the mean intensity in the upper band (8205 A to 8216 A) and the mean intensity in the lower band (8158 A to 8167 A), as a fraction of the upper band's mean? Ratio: 1.00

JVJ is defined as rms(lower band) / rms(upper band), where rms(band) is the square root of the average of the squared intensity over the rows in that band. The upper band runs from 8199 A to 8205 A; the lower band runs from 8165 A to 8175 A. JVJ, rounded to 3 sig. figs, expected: 1.05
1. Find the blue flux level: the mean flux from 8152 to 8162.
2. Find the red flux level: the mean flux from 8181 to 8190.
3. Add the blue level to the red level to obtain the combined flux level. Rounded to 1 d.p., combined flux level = 32.1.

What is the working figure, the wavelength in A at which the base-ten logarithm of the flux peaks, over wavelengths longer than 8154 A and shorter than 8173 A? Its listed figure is 8168.27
